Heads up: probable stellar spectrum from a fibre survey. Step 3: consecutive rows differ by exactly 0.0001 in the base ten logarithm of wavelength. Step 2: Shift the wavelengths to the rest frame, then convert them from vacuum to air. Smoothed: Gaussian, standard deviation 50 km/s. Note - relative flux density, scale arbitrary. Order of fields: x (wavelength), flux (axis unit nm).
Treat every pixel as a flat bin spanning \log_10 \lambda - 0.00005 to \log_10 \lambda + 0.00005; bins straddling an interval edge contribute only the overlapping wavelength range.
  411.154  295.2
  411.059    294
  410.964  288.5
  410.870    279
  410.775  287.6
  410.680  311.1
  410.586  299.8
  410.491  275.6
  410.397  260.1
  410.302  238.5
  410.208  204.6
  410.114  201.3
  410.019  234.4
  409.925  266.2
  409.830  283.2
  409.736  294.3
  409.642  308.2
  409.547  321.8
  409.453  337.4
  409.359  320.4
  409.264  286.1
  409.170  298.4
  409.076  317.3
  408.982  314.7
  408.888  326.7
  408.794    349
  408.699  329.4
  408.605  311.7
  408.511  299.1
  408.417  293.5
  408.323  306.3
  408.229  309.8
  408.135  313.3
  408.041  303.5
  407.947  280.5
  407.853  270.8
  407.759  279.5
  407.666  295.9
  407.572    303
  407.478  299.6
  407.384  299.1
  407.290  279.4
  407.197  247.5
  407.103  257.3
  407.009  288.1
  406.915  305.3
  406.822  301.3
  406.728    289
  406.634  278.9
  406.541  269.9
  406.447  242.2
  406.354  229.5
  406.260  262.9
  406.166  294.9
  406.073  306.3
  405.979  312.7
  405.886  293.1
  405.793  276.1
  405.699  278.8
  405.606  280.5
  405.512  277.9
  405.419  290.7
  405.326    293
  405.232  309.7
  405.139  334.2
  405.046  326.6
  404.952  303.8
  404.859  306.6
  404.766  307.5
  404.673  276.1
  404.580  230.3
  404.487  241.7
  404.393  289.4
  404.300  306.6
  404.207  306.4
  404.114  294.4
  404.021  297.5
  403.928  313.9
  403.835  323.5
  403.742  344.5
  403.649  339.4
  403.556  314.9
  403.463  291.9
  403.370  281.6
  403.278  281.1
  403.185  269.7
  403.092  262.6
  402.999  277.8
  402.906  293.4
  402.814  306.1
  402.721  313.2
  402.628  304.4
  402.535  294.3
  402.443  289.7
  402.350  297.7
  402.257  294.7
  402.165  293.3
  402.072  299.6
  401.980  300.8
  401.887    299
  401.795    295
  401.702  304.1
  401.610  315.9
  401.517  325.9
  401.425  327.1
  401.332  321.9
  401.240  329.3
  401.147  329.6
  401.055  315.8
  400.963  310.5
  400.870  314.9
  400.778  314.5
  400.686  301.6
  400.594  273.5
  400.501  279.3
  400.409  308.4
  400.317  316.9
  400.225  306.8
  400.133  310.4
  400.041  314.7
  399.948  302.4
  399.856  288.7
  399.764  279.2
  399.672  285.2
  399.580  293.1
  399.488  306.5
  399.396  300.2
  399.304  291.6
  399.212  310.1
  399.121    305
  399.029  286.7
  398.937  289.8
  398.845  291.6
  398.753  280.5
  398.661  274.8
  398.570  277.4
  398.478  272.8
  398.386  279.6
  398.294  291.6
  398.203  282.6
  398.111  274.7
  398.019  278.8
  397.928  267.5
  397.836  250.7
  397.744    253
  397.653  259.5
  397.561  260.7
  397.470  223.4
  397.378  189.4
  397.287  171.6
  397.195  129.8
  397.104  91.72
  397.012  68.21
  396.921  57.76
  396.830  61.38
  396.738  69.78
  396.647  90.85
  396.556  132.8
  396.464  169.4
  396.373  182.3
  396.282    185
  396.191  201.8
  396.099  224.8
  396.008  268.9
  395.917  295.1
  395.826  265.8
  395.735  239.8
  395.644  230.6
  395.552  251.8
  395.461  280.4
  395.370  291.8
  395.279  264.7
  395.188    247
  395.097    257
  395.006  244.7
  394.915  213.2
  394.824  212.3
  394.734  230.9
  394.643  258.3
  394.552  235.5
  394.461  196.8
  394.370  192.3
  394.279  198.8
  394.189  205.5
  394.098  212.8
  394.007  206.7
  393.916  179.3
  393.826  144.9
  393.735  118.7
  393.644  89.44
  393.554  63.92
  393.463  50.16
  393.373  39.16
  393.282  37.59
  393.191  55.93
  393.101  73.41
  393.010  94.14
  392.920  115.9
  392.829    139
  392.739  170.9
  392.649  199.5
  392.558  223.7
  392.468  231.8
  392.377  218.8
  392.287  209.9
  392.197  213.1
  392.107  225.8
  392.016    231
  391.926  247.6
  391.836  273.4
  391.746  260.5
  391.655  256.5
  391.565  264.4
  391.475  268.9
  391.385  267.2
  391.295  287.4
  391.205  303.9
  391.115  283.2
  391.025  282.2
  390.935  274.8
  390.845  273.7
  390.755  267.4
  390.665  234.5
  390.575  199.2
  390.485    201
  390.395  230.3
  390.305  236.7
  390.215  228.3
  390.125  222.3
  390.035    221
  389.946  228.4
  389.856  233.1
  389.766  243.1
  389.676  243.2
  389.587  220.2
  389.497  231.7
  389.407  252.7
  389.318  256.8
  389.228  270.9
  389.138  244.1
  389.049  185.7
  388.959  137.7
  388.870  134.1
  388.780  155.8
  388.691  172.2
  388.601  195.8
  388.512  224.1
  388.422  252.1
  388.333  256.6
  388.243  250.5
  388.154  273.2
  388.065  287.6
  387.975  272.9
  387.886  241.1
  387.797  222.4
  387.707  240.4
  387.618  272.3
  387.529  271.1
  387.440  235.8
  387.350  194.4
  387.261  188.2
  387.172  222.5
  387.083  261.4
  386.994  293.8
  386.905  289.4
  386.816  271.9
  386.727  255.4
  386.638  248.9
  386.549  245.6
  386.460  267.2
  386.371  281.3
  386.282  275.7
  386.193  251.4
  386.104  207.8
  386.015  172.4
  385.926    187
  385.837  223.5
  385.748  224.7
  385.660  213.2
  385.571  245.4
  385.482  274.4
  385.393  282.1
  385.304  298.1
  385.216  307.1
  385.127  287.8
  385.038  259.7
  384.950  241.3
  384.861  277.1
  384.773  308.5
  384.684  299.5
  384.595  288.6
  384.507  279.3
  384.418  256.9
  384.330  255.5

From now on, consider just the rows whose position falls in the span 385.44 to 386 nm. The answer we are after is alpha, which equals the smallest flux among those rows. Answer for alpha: 187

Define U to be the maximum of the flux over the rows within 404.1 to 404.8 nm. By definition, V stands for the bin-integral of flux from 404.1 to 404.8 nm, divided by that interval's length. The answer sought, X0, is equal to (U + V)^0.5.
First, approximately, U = 307.5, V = 280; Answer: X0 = 24.2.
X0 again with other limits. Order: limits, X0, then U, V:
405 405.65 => 25.2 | 334.2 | 302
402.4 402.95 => 24.8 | 313.2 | 301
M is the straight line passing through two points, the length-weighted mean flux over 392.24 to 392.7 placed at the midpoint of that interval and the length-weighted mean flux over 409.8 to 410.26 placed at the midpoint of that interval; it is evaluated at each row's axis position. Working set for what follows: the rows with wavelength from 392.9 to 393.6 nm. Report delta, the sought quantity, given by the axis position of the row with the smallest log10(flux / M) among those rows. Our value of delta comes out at 393.282 nm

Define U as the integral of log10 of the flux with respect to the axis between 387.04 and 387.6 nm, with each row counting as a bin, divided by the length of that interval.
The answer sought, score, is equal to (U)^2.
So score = 5.57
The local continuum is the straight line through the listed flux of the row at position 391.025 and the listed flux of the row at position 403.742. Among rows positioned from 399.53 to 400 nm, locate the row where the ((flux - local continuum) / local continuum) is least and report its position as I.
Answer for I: 399.764 nm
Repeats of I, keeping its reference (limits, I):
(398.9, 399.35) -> 399.029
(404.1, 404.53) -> 404.487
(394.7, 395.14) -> 394.824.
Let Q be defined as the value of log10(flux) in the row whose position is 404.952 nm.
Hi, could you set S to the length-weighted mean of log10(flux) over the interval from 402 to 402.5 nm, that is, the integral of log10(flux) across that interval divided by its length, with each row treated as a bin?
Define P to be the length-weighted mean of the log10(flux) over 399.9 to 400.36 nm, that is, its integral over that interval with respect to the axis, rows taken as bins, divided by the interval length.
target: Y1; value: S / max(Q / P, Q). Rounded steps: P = 2.49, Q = 2.48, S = 2.47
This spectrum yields 0.996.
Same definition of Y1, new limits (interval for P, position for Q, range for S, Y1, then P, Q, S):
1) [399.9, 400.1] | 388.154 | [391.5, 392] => 0.991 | 2.48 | 2.44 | 2.41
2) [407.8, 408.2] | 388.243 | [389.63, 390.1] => 0.988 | 2.46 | 2.40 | 2.37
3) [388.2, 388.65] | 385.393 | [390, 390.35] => 0.960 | 2.37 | 2.45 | 2.35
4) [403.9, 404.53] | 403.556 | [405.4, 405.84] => 0.980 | 2.46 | 2.50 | 2.45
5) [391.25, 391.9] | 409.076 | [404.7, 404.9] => 0.994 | 2.43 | 2.50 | 2.49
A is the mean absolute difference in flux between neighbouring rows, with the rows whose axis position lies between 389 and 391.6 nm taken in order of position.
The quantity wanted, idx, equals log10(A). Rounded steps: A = 14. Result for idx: 1.13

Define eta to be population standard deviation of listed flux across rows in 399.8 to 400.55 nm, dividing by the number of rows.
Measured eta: 12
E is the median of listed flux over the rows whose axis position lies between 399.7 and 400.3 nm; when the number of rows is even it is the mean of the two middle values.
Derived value 305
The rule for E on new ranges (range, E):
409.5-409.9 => 301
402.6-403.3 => 287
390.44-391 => 251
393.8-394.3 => 202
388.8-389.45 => 244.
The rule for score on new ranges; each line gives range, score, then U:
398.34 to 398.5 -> 5.93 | 2.436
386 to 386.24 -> 5.41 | 2.327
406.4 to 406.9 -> 5.99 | 2.447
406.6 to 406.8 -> 5.99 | 2.448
